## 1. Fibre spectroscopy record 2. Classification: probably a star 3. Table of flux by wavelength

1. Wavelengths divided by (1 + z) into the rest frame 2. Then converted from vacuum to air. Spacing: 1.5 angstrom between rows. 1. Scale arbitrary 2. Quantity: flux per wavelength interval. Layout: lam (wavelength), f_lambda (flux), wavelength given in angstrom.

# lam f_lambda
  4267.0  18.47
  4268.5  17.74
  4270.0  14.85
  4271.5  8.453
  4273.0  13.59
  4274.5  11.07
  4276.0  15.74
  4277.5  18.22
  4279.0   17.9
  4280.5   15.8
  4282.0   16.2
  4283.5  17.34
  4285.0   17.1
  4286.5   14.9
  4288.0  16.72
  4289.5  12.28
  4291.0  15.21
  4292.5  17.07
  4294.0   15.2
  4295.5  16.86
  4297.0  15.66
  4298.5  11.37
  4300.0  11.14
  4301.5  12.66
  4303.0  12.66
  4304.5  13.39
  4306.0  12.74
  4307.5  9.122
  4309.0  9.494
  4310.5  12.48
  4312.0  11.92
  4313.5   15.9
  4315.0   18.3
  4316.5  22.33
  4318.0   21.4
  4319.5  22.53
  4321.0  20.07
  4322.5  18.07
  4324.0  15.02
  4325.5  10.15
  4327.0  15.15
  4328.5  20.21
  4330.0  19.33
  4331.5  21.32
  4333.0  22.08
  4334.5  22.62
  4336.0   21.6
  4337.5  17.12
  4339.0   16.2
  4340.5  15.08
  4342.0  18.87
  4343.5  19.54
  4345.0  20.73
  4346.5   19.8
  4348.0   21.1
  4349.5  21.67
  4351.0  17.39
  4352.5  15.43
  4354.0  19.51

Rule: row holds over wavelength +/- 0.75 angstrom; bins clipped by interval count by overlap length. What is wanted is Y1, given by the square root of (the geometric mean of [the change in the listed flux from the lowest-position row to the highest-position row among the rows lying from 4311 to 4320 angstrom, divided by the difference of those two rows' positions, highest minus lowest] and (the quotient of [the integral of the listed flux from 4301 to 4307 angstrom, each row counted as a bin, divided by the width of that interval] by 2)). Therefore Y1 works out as 1.73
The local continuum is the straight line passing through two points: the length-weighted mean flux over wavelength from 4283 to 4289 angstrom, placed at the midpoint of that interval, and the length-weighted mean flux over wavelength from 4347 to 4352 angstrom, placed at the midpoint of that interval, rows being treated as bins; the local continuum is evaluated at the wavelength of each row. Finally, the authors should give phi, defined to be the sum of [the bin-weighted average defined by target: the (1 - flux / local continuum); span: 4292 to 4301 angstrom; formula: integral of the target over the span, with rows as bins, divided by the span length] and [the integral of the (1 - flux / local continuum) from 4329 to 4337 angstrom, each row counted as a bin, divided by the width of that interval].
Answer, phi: 0.02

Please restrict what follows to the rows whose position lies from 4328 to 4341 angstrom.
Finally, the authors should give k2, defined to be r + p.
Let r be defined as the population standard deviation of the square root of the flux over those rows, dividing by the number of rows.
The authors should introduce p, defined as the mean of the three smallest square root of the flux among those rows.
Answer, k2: 4.32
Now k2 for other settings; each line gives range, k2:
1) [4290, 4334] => 3.61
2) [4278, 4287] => 4.08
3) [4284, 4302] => 3.69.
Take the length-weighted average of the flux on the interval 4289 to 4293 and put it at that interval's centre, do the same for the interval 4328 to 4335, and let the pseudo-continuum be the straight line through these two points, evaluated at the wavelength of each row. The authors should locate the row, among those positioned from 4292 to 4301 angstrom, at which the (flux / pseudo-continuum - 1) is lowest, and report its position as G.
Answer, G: 4300.0 angstrom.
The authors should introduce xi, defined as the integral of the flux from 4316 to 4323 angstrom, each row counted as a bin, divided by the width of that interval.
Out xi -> 20.9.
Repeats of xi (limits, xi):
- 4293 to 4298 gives 15.7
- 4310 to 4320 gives 17.9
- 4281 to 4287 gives 16.4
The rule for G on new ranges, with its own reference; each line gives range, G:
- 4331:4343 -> 4340.5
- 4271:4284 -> 4271.5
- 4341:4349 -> 4342.0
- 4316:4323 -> 4322.5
